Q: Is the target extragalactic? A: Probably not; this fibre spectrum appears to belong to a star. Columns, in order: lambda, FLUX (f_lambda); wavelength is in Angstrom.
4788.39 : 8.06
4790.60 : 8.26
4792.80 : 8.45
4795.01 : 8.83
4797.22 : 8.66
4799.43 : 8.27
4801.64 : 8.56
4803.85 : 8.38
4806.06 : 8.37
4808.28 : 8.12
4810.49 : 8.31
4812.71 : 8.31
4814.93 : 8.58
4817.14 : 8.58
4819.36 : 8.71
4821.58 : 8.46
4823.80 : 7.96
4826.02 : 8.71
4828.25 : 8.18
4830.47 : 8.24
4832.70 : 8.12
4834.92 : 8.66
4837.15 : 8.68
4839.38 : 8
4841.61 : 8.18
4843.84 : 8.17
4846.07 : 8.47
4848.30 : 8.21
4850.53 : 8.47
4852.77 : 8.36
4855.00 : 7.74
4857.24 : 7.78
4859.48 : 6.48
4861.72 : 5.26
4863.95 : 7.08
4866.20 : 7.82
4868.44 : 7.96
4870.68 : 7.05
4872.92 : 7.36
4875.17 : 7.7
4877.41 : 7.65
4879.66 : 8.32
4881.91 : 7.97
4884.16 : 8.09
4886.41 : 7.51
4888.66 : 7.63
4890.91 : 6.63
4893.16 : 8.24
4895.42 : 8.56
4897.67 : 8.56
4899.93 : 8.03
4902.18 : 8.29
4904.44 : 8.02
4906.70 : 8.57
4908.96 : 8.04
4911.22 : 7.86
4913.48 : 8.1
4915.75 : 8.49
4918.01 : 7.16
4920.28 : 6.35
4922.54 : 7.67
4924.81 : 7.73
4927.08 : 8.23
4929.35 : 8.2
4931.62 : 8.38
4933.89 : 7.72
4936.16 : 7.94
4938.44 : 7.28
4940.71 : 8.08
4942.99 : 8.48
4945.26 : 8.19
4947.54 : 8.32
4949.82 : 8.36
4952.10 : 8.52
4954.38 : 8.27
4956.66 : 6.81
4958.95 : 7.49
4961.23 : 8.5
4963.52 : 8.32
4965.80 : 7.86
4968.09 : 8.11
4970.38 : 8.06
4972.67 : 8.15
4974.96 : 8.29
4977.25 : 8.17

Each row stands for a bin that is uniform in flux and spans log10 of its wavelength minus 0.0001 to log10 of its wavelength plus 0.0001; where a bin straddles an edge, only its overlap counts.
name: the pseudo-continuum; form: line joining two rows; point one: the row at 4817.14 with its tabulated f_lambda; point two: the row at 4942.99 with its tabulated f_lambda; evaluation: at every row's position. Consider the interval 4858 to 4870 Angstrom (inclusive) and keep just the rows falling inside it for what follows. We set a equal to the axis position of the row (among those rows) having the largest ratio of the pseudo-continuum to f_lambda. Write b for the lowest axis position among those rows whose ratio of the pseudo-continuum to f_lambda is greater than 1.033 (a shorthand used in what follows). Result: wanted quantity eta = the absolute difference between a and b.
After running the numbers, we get 2.2 Angstrom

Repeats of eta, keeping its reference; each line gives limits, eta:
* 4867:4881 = 2.2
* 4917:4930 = 2.3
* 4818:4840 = 0.0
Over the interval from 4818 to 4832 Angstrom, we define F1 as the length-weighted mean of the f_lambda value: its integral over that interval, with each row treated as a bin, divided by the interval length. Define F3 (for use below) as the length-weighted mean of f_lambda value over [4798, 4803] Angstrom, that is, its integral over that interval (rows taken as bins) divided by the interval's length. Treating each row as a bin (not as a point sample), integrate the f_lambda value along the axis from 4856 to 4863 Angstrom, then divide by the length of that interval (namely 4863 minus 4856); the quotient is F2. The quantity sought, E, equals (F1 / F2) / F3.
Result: 0.152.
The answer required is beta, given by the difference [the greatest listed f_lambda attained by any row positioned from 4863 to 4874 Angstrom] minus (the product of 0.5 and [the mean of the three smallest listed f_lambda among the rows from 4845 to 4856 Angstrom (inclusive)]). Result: 3.91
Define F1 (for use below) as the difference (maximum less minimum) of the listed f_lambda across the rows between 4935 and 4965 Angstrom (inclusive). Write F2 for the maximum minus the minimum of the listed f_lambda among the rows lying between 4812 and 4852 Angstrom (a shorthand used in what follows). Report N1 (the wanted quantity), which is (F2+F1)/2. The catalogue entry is 1.2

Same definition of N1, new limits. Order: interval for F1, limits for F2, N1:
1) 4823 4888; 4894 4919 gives 2.4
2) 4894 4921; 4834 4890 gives 2.8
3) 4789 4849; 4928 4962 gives 1.3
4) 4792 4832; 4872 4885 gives 0.9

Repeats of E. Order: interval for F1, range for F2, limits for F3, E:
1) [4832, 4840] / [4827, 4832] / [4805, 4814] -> 0.124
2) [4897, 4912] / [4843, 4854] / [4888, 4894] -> 0.132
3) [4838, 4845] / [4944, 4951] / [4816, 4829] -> 0.116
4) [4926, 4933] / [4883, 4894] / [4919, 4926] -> 0.150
